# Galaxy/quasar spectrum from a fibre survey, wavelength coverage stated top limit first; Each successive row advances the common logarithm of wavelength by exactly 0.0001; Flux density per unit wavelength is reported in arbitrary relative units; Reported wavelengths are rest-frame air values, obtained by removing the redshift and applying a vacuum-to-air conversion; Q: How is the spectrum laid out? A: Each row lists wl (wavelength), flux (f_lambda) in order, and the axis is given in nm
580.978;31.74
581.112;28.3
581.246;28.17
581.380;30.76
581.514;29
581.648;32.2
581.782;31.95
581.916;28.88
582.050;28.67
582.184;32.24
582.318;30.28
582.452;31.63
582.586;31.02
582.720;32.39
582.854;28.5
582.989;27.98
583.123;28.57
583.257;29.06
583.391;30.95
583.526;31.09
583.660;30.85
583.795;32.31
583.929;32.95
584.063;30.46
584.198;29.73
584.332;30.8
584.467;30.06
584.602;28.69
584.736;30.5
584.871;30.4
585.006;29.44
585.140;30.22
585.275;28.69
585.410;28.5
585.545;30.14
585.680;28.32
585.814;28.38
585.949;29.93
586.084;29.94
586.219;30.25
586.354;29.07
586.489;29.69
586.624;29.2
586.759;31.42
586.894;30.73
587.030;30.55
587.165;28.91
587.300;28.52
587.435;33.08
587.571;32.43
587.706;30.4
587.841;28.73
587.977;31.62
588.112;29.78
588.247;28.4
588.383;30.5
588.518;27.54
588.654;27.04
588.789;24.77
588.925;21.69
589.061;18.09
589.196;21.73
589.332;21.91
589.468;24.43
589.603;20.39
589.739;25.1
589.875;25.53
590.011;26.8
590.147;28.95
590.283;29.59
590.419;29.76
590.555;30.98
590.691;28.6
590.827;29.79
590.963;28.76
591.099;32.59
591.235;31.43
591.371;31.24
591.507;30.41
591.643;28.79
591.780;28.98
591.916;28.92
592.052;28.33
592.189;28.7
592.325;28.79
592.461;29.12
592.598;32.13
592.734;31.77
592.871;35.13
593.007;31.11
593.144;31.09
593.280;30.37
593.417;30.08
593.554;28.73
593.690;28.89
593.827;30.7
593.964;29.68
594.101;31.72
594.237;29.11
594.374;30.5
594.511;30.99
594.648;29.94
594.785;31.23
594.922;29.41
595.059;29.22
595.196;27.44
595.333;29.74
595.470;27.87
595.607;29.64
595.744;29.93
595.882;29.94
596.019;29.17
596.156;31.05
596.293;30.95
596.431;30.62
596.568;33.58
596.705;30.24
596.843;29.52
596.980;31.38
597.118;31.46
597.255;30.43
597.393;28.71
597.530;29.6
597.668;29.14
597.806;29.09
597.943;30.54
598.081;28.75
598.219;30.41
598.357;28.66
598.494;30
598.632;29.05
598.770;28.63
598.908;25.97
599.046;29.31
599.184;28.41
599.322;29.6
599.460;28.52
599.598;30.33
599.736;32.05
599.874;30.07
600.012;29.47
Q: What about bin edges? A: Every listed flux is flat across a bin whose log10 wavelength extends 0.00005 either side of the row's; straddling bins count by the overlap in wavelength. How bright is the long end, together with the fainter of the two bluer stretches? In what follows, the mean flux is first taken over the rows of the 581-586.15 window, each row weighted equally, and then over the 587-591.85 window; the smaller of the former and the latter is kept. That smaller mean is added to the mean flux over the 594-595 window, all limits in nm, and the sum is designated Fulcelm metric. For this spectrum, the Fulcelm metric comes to 58.4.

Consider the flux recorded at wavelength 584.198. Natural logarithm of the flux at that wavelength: 3.39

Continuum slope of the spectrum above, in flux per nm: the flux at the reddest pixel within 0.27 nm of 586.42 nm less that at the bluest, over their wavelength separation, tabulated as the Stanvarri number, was -3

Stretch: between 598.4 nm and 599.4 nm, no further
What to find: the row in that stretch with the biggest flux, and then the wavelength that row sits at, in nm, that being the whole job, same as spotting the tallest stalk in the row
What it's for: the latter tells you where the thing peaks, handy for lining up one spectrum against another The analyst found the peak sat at 598.494 nm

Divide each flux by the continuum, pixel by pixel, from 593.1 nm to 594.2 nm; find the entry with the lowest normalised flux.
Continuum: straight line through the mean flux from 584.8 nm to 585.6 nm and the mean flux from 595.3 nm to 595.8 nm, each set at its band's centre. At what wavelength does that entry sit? 593.554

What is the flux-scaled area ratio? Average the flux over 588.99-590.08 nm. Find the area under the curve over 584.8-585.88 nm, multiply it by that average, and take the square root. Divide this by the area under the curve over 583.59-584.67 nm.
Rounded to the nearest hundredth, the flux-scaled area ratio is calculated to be 0.81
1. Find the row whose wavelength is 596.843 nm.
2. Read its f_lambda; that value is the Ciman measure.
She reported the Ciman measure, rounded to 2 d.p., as 29.52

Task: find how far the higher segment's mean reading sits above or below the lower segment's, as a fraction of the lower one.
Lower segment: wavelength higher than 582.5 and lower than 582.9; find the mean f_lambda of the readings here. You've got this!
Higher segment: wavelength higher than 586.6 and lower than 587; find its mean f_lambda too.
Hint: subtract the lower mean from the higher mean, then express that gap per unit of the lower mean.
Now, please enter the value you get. -0.01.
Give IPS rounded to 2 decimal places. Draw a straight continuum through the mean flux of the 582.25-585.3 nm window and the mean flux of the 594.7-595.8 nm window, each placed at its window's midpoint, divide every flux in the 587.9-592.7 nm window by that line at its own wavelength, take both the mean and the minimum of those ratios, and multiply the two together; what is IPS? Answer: 0.57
